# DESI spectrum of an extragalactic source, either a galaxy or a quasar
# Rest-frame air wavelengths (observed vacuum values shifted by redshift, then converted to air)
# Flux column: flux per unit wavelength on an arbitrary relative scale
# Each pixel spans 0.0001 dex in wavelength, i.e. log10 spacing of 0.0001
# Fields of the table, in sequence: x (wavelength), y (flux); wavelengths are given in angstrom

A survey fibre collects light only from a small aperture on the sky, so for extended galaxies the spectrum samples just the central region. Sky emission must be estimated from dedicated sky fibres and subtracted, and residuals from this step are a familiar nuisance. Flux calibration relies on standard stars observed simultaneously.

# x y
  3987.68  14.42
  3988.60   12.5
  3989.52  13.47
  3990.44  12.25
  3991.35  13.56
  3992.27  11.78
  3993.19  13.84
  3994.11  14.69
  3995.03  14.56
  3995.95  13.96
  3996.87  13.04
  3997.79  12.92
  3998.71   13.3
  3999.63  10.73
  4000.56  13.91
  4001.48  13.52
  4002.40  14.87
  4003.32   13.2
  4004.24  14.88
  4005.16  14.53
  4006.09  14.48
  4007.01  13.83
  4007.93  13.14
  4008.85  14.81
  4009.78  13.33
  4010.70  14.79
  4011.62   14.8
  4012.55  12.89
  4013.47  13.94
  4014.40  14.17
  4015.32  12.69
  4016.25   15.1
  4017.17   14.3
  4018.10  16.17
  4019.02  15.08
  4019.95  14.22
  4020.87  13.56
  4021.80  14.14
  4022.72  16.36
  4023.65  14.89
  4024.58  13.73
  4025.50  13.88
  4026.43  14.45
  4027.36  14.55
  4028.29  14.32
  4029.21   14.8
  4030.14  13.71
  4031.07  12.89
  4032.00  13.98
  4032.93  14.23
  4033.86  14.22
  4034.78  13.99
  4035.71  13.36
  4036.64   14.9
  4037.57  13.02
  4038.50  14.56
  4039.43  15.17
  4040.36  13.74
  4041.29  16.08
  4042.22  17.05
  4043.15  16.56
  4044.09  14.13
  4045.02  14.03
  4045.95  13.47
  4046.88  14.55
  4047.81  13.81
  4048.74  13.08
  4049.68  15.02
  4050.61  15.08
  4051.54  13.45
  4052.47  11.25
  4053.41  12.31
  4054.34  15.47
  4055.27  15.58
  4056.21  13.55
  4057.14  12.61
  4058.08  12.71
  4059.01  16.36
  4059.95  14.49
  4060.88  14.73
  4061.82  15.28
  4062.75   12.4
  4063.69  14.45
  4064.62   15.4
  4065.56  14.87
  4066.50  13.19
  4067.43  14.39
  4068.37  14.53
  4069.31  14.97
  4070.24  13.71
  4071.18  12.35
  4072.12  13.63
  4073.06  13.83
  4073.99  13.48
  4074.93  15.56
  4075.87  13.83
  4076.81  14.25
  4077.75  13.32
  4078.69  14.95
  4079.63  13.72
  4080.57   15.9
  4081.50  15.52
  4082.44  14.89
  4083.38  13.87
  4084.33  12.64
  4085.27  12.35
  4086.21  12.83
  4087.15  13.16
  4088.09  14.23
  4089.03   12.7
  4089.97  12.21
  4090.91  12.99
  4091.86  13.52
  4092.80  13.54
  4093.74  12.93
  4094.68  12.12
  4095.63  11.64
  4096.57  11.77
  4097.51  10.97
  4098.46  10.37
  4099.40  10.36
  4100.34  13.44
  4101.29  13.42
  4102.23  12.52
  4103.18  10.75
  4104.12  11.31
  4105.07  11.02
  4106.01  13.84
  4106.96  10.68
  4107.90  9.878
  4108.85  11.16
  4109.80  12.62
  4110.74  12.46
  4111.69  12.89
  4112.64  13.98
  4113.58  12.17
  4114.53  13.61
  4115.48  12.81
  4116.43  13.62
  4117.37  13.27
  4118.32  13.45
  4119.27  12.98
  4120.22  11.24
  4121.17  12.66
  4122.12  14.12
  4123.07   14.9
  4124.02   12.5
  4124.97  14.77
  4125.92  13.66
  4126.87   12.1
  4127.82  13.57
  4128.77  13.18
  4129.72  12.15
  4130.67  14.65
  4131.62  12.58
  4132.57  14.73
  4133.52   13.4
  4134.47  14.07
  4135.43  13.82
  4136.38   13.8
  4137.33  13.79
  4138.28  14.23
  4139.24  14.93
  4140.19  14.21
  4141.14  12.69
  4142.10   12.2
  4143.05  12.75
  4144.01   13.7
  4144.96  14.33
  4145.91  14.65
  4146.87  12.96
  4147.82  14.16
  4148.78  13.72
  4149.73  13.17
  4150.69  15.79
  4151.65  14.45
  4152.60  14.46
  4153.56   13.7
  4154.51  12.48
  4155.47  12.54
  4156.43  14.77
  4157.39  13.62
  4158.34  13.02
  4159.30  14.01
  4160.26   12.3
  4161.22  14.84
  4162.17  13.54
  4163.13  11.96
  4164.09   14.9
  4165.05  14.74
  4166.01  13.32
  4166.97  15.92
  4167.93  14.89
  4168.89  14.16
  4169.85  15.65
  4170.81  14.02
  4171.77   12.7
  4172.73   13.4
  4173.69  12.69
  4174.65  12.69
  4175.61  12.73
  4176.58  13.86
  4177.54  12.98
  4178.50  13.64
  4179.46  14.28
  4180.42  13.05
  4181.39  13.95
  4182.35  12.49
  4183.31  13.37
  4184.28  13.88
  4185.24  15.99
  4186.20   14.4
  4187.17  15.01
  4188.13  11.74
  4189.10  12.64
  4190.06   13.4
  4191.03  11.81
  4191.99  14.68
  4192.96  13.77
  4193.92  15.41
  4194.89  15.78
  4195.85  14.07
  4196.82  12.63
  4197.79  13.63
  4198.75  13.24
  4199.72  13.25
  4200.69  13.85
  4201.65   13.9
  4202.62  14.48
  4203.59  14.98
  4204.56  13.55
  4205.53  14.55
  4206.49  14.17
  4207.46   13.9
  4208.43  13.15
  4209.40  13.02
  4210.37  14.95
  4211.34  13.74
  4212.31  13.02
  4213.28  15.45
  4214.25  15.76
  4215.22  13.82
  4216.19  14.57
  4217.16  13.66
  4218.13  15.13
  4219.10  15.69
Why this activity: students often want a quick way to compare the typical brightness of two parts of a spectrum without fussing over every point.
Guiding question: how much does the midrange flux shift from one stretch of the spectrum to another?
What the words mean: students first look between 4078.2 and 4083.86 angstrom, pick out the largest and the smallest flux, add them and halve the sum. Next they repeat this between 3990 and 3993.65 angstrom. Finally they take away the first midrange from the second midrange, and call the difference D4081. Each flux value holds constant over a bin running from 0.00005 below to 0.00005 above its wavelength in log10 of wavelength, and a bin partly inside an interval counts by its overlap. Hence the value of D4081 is -2.0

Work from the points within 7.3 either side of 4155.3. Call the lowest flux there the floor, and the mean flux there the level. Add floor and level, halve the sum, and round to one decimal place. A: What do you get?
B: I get 13.0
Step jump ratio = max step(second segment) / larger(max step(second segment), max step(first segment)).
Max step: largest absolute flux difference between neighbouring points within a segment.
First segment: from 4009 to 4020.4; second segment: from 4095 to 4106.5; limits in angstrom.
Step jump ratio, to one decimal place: 1.0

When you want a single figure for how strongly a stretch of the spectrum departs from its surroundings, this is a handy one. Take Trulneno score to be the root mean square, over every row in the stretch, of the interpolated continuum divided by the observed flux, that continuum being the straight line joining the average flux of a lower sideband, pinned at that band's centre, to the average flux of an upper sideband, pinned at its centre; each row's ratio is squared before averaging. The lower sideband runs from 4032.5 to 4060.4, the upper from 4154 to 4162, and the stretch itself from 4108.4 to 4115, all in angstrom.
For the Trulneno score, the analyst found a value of 1.09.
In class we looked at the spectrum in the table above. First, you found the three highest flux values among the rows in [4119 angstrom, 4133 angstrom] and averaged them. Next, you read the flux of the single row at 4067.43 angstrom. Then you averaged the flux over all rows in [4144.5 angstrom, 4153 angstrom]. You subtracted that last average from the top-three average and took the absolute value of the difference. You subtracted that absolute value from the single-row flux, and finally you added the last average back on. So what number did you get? 28.0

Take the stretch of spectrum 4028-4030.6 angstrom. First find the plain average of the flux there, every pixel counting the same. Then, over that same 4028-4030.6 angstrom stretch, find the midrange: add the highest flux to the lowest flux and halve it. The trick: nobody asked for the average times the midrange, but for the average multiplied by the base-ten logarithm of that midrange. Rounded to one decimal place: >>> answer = 16.5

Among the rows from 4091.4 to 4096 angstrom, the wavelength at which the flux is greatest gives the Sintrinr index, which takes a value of 4092.80 angstrom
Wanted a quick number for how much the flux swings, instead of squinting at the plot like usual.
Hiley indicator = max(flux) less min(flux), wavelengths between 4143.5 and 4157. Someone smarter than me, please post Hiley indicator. 3.3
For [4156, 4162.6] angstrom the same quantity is 2.5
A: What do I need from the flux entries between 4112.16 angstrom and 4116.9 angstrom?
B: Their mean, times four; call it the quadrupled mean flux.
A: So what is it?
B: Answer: 53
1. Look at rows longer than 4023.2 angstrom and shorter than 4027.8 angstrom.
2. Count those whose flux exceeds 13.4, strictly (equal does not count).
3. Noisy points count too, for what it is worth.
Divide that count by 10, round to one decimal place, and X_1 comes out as 0.5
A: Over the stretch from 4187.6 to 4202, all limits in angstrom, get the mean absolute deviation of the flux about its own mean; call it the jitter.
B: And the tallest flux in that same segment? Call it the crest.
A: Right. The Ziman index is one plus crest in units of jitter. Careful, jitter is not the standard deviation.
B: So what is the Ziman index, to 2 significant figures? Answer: 20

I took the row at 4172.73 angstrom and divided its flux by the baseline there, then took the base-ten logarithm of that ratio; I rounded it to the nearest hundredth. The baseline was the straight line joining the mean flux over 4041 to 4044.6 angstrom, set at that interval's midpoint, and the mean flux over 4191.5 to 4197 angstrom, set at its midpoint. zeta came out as -0.04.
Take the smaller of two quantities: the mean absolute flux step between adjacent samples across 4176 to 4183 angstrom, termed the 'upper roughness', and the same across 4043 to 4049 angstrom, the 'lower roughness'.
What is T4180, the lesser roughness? 0.94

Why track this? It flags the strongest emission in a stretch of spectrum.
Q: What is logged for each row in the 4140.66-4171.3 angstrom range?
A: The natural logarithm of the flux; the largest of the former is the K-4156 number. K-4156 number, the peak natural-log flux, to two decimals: 2.77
